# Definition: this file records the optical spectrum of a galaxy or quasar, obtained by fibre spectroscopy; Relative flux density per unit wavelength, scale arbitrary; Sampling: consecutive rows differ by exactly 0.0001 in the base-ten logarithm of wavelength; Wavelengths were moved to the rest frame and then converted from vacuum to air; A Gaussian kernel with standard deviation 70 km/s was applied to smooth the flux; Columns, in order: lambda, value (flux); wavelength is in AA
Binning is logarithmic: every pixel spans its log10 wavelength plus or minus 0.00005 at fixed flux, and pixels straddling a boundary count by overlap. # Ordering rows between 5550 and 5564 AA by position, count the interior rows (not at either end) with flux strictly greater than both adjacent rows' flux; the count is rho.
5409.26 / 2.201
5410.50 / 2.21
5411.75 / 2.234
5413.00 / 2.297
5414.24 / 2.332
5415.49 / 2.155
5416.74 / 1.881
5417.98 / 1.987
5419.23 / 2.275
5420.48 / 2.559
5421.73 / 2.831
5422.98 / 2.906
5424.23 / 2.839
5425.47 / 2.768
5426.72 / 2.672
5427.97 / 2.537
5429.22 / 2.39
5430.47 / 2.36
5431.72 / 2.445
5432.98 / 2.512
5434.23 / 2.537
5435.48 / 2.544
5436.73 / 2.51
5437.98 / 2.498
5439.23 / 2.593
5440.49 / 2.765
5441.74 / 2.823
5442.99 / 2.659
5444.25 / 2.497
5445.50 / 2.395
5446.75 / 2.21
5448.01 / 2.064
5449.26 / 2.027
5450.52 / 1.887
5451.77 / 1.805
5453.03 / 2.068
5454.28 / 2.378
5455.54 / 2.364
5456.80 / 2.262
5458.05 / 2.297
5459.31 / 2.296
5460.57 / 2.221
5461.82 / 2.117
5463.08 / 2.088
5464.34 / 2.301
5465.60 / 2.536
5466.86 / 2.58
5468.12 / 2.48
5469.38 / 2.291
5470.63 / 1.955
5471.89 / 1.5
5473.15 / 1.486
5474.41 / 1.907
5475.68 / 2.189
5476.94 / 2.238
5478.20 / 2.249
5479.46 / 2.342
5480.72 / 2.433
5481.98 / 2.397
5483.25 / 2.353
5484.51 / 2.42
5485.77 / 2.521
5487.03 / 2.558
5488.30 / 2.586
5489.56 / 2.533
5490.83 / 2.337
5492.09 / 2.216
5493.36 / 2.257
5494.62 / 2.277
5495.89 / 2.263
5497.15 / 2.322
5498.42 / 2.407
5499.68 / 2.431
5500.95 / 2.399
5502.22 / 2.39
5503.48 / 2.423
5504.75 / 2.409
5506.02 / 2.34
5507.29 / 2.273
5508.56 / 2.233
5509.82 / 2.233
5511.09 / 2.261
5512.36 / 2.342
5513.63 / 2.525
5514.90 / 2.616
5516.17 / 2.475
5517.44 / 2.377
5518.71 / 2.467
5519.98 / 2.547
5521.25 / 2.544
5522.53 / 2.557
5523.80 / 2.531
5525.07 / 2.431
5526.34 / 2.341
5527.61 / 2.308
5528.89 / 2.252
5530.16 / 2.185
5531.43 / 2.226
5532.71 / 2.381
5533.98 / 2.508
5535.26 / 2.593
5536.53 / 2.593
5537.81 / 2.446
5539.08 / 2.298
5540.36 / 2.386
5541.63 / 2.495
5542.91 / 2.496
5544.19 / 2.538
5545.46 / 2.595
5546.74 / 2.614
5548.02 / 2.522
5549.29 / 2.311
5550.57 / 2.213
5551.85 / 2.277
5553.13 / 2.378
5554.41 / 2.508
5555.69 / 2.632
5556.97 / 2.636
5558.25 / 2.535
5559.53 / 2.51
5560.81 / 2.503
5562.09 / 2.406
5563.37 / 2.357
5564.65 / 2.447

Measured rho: 1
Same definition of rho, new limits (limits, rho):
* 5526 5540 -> 0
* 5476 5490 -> 2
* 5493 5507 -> 3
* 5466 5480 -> 0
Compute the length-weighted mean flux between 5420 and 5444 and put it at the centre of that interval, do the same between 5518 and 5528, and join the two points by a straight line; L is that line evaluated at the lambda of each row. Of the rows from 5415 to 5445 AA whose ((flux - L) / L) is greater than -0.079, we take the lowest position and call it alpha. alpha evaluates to 5420.48 AA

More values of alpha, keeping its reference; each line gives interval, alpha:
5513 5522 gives 5513.63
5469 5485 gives 5479.46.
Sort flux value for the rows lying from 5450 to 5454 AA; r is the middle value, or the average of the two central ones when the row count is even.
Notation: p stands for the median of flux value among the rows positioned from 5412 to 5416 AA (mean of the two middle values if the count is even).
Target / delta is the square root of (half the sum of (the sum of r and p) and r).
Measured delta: 1.74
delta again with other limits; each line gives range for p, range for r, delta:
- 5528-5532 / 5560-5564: 1.88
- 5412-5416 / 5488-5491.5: 1.92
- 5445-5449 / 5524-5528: 1.86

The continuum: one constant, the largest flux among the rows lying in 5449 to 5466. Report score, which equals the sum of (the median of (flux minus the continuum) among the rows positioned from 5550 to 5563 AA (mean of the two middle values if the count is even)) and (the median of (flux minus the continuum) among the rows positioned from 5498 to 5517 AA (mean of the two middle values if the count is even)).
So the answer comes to -0.17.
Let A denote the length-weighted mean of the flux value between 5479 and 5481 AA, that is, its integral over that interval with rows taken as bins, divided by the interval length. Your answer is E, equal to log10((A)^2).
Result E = 0.755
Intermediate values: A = 2.39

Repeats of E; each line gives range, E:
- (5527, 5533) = 0.709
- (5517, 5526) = 0.793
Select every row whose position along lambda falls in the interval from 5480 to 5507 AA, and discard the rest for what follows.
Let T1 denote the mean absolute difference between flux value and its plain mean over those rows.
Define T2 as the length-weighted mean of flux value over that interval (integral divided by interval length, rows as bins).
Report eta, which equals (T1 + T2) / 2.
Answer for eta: 1.23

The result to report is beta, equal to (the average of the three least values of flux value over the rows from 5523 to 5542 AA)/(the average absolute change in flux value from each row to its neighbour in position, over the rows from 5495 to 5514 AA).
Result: 42.9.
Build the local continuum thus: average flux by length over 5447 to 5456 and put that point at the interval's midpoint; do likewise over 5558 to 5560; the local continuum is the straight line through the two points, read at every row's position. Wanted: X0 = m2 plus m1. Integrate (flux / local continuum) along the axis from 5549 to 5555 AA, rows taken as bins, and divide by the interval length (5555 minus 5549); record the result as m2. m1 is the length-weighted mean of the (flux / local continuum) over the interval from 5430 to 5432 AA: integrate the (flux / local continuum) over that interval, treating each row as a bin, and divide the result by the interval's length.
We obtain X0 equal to 2.14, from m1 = 1.20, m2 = 0.94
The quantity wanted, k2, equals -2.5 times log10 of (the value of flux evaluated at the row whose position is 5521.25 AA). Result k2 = -1.01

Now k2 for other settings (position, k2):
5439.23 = -1.03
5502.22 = -0.95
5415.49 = -0.83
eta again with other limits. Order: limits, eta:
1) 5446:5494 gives 1.21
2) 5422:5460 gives 1.32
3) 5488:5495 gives 1.24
